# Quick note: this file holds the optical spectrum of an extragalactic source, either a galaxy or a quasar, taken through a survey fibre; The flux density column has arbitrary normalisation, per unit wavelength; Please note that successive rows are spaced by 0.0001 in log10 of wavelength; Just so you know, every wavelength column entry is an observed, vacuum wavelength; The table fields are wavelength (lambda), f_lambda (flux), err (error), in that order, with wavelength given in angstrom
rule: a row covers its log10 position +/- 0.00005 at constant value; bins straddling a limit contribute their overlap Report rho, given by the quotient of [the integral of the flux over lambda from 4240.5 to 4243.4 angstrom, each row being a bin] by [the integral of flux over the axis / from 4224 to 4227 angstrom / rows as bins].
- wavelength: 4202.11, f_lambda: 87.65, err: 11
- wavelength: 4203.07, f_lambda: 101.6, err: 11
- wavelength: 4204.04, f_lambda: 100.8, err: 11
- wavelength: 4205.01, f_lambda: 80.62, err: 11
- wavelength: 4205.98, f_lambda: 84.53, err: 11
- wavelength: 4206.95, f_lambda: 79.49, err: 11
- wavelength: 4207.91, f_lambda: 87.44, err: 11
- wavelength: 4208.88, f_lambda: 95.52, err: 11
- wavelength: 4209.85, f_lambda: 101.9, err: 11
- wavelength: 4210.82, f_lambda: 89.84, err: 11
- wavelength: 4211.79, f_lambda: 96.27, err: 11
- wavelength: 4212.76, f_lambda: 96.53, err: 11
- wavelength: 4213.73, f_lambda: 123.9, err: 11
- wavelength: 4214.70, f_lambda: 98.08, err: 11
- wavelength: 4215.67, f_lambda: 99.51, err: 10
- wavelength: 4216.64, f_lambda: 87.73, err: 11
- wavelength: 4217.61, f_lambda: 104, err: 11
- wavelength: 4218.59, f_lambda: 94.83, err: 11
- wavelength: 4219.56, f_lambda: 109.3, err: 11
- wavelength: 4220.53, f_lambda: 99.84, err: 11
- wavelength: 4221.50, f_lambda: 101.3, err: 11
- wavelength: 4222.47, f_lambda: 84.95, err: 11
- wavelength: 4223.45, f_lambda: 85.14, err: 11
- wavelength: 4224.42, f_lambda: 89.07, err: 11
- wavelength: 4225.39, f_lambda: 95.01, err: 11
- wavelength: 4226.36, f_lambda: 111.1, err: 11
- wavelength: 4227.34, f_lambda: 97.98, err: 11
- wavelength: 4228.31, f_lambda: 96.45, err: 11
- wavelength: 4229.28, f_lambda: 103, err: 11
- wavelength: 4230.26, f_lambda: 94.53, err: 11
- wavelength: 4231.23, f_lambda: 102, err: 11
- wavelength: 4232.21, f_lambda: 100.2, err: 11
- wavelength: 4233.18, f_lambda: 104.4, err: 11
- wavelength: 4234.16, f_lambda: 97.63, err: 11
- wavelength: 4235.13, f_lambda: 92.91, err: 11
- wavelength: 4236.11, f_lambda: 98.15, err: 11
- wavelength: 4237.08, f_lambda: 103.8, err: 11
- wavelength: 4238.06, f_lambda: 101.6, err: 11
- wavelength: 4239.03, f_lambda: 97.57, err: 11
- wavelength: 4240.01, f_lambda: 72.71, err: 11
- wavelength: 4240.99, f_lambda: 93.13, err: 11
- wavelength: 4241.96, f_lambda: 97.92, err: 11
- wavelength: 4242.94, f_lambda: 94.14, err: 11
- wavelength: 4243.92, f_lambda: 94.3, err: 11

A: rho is 0.93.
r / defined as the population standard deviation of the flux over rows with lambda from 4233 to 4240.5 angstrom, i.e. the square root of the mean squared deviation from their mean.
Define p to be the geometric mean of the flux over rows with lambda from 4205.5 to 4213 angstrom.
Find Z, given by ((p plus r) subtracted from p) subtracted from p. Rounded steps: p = 91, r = 9.5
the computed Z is 101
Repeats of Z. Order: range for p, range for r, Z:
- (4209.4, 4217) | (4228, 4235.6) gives 103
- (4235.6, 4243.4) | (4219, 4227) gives 104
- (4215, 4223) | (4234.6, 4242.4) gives 106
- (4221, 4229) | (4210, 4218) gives 105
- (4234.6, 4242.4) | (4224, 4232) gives 100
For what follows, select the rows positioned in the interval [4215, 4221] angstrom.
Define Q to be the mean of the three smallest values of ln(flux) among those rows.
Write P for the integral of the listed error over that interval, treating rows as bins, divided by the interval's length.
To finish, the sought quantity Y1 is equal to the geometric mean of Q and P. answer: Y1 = 7.014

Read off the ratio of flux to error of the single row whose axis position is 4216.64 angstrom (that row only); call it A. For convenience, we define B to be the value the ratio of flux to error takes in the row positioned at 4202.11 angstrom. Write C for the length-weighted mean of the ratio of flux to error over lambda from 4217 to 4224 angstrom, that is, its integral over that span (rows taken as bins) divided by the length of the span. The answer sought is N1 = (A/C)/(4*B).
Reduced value 0.0285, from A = 8.0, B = 8.0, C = 8.8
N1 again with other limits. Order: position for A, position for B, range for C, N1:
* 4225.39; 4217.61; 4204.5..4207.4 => 0.0308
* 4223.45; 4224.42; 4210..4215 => 0.0260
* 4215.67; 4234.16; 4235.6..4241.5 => 0.0326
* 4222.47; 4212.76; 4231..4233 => 0.0239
